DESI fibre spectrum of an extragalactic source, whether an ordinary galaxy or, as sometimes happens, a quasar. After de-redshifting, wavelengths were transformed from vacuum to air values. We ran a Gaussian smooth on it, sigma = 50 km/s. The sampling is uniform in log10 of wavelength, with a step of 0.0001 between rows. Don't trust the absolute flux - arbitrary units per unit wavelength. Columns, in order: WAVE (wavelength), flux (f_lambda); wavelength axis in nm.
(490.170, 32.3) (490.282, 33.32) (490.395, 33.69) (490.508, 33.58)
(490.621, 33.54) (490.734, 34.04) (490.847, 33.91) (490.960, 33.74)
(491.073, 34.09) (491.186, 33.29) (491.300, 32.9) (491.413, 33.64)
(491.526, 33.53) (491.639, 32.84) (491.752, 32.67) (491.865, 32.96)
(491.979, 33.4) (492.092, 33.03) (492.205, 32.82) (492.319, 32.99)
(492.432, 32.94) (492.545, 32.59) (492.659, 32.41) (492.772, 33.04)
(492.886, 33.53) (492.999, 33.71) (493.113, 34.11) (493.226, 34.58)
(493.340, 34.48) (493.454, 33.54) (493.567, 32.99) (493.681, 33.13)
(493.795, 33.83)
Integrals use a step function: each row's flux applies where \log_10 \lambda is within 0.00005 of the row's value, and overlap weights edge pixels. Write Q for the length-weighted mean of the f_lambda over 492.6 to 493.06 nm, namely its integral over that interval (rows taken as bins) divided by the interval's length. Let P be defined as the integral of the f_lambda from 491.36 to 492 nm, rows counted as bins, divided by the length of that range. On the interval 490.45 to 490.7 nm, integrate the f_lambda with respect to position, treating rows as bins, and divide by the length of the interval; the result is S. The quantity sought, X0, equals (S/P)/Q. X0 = 0.0306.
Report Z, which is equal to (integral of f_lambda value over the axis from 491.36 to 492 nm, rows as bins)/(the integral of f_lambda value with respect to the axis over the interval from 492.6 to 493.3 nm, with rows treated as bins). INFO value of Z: 0.90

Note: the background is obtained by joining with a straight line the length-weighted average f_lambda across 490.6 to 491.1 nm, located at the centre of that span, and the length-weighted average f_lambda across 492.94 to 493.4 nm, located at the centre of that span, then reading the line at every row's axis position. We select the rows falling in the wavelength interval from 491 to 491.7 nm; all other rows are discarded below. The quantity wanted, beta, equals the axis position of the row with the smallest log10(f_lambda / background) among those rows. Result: 491.639 nm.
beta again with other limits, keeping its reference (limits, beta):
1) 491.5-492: 491.752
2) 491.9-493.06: 492.659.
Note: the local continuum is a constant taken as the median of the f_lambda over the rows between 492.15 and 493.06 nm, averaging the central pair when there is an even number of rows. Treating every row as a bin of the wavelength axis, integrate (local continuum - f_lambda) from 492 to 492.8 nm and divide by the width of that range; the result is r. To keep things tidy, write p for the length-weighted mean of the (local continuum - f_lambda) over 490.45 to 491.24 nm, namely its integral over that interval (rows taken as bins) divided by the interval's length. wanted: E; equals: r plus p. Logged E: -0.66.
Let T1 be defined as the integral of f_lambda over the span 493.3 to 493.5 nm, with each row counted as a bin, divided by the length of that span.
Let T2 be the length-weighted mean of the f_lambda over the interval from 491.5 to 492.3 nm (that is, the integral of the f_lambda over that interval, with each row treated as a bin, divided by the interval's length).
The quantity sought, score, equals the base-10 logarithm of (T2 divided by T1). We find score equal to -0.012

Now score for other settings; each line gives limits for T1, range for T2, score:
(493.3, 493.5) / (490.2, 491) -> -0.003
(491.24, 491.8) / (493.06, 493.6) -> 0.012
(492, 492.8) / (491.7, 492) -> 0.001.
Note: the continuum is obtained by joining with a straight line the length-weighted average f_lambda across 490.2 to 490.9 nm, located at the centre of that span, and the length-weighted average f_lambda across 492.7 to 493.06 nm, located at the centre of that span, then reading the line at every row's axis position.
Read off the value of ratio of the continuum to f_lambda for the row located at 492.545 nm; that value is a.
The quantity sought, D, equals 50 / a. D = 48.8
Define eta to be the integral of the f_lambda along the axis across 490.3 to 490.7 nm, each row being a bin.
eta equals 13.4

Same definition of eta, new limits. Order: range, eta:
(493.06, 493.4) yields 11.7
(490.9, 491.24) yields 11.5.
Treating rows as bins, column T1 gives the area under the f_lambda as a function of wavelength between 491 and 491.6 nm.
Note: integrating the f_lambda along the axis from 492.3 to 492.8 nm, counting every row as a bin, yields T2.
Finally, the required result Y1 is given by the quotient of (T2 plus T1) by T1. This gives 1.82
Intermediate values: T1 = 20.1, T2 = 16.4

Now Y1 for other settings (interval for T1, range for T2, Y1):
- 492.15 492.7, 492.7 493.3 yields 2.13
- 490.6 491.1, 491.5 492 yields 1.97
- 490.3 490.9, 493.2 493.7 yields 1.83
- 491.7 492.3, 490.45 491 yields 1.94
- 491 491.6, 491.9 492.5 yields 1.99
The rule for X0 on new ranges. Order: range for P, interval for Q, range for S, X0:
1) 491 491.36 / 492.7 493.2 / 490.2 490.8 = 0.0299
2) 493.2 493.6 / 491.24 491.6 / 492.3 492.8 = 0.0291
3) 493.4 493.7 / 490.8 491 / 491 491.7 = 0.0297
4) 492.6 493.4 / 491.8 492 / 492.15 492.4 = 0.0296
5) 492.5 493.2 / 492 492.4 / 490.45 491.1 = 0.0307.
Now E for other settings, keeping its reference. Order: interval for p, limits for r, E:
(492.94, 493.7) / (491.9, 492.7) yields -0.79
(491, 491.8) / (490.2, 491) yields -1.01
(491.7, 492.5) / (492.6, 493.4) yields -0.73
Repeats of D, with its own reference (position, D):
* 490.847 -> 50.4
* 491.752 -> 48.7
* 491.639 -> 49.0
